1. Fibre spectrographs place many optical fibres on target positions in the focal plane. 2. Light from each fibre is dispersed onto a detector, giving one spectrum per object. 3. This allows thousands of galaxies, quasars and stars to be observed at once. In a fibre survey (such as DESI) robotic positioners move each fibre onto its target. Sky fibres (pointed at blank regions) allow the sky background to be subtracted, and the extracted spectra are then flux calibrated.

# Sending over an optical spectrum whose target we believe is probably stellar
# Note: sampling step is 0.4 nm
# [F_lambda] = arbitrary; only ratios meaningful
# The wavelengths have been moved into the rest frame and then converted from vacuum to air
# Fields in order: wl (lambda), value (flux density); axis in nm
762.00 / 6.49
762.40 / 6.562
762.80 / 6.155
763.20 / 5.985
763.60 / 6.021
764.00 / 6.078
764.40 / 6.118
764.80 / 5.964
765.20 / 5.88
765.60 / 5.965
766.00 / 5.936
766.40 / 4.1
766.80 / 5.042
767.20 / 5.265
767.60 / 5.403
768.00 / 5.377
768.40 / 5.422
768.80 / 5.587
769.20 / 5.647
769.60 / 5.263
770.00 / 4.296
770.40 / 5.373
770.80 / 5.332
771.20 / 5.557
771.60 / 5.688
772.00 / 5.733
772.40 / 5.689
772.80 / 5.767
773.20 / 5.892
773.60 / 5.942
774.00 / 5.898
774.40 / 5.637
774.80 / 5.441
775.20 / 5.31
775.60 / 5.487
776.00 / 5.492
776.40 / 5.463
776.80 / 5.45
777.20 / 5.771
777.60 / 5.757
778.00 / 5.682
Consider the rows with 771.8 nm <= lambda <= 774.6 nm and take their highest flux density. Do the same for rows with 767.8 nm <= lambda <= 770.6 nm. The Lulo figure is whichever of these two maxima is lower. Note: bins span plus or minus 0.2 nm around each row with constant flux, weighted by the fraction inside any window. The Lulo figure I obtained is 5.65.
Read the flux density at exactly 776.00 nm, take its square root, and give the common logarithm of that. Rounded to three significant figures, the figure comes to 0.370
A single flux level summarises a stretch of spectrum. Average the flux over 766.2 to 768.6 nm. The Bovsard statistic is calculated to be 5.1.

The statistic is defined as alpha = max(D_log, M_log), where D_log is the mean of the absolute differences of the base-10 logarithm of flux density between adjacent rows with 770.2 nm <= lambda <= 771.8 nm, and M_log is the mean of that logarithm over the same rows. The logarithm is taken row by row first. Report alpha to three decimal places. 0.739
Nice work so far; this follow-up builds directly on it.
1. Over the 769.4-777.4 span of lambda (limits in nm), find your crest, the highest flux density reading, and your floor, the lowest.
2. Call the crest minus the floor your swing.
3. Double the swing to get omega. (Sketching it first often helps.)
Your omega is 3.3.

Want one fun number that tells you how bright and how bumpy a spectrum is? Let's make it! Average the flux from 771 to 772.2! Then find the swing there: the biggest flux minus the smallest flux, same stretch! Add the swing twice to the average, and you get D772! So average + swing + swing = 6.01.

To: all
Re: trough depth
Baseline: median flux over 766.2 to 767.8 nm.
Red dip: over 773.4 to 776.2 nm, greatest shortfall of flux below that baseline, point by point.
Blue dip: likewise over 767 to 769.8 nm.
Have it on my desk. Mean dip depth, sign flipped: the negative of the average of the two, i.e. 0.13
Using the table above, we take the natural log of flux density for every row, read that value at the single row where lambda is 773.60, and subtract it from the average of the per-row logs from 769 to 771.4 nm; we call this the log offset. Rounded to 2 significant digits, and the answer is -0.13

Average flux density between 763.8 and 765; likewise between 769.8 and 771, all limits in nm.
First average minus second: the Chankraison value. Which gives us 1.05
